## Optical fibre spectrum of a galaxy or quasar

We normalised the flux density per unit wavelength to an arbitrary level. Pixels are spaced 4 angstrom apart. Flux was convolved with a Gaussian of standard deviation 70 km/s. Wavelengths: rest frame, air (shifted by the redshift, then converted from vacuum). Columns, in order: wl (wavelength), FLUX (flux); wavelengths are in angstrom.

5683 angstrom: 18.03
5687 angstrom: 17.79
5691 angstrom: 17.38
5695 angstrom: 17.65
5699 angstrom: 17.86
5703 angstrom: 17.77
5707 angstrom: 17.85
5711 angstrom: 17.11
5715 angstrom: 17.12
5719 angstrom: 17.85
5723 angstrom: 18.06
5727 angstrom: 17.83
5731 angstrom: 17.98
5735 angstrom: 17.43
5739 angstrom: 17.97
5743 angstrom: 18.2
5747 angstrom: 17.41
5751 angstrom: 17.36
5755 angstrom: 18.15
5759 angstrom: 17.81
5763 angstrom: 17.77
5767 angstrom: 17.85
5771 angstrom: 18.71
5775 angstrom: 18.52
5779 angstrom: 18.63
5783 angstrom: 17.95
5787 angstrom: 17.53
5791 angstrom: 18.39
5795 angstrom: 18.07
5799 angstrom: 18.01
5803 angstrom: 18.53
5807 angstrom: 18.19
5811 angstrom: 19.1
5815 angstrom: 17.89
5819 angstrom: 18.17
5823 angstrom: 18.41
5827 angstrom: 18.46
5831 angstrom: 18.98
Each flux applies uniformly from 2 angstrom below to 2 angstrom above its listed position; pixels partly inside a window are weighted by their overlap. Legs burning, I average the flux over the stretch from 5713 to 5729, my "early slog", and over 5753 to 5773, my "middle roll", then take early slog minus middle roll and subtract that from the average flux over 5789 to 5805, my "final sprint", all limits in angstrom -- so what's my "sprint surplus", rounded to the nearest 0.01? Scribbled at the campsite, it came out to 18.59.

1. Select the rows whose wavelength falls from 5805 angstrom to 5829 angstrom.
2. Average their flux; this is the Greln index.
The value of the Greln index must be 18.4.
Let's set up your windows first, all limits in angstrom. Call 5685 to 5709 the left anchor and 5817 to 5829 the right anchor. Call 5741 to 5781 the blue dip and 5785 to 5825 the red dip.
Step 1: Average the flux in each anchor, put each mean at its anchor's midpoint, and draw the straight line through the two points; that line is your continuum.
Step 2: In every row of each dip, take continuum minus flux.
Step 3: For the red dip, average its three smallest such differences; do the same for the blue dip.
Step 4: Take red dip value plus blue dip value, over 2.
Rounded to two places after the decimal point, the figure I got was -0.47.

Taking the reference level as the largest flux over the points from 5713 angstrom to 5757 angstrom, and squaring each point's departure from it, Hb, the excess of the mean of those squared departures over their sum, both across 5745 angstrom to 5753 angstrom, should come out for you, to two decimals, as -0.66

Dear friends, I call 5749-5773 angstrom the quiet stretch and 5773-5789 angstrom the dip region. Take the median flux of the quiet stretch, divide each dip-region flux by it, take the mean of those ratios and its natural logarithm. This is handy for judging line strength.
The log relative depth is 0.02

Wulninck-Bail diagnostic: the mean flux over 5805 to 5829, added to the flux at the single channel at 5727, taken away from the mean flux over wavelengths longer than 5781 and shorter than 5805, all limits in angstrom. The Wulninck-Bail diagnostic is -18.1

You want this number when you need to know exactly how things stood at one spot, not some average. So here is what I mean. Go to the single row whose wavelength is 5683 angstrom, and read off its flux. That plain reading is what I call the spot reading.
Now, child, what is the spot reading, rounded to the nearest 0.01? 18.03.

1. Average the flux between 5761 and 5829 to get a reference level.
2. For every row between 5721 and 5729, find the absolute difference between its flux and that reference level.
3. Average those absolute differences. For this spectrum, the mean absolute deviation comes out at 0.30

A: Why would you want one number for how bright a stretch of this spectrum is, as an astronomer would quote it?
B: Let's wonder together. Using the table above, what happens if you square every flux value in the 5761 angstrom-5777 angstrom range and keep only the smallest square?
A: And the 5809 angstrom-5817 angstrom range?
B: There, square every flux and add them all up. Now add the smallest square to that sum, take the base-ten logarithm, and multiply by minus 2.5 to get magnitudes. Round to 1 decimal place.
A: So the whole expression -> -7.5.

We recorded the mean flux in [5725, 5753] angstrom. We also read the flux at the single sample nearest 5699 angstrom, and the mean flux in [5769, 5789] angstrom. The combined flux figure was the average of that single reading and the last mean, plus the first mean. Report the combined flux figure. 35.8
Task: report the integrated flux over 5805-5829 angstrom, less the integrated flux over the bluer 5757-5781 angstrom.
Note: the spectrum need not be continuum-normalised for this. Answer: 3.7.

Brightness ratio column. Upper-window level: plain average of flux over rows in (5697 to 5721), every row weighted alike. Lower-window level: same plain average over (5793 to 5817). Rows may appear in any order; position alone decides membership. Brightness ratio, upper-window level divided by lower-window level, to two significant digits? 0.96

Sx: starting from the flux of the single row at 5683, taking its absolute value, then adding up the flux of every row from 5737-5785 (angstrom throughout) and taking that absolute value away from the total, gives 198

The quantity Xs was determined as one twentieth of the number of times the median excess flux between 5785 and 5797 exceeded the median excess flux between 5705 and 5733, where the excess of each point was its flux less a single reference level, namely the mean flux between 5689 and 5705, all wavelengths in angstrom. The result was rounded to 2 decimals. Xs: 0.11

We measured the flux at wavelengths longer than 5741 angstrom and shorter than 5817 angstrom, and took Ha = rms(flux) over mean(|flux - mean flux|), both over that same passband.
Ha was 50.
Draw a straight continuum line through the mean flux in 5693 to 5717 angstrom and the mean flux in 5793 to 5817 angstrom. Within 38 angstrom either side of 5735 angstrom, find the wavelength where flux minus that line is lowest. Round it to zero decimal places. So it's 5751 angstrom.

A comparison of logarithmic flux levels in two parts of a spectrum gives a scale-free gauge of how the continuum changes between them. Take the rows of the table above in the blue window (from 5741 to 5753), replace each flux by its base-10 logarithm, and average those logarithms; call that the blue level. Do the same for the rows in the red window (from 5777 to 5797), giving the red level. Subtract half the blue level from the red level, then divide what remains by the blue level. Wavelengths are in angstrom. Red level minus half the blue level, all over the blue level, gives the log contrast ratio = 0.509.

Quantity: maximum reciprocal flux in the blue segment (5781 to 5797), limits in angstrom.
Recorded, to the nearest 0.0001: 0.0570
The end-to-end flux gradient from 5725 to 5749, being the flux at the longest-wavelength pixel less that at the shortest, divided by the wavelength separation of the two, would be -0.021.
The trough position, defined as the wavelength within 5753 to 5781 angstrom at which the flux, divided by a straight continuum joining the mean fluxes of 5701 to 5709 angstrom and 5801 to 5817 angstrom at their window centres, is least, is 5763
